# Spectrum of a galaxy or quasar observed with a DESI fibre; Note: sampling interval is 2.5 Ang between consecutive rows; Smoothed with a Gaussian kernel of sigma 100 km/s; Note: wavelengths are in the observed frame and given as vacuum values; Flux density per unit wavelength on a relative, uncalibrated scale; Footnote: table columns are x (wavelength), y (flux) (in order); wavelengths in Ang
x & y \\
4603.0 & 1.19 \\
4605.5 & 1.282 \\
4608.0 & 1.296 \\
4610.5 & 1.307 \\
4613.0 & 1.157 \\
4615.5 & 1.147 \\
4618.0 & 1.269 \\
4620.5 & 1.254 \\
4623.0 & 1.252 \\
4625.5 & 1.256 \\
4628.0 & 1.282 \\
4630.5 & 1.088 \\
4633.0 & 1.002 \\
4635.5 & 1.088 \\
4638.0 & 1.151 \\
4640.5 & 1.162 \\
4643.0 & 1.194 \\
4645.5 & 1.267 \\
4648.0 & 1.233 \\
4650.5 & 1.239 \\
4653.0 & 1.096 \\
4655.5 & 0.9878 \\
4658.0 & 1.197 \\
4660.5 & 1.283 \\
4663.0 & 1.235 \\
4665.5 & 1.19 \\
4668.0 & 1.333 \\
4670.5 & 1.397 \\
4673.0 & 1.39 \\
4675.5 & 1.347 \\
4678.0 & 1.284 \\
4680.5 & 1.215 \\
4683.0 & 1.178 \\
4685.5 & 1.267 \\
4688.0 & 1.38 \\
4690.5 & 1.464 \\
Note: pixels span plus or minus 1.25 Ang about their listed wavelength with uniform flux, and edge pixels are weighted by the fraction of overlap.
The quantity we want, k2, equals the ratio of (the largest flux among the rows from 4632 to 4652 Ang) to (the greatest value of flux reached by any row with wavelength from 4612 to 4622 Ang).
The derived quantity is 1.00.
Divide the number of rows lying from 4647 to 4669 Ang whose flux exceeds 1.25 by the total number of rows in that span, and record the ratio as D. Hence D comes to 0.2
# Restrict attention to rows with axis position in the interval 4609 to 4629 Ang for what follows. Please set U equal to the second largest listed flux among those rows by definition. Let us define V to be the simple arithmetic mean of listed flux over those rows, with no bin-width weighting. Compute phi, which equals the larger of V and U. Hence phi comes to 1.28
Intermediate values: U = 1.282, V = 1.24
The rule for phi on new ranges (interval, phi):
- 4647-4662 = 1.24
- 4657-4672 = 1.33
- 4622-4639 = 1.26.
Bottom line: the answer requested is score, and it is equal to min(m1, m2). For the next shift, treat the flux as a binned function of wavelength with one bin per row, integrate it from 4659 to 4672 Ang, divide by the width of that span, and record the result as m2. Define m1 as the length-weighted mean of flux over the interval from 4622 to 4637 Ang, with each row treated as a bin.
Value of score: 1.16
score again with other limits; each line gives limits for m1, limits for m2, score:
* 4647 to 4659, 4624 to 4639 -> 1.15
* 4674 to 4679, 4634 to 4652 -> 1.19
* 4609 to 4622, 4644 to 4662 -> 1.19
